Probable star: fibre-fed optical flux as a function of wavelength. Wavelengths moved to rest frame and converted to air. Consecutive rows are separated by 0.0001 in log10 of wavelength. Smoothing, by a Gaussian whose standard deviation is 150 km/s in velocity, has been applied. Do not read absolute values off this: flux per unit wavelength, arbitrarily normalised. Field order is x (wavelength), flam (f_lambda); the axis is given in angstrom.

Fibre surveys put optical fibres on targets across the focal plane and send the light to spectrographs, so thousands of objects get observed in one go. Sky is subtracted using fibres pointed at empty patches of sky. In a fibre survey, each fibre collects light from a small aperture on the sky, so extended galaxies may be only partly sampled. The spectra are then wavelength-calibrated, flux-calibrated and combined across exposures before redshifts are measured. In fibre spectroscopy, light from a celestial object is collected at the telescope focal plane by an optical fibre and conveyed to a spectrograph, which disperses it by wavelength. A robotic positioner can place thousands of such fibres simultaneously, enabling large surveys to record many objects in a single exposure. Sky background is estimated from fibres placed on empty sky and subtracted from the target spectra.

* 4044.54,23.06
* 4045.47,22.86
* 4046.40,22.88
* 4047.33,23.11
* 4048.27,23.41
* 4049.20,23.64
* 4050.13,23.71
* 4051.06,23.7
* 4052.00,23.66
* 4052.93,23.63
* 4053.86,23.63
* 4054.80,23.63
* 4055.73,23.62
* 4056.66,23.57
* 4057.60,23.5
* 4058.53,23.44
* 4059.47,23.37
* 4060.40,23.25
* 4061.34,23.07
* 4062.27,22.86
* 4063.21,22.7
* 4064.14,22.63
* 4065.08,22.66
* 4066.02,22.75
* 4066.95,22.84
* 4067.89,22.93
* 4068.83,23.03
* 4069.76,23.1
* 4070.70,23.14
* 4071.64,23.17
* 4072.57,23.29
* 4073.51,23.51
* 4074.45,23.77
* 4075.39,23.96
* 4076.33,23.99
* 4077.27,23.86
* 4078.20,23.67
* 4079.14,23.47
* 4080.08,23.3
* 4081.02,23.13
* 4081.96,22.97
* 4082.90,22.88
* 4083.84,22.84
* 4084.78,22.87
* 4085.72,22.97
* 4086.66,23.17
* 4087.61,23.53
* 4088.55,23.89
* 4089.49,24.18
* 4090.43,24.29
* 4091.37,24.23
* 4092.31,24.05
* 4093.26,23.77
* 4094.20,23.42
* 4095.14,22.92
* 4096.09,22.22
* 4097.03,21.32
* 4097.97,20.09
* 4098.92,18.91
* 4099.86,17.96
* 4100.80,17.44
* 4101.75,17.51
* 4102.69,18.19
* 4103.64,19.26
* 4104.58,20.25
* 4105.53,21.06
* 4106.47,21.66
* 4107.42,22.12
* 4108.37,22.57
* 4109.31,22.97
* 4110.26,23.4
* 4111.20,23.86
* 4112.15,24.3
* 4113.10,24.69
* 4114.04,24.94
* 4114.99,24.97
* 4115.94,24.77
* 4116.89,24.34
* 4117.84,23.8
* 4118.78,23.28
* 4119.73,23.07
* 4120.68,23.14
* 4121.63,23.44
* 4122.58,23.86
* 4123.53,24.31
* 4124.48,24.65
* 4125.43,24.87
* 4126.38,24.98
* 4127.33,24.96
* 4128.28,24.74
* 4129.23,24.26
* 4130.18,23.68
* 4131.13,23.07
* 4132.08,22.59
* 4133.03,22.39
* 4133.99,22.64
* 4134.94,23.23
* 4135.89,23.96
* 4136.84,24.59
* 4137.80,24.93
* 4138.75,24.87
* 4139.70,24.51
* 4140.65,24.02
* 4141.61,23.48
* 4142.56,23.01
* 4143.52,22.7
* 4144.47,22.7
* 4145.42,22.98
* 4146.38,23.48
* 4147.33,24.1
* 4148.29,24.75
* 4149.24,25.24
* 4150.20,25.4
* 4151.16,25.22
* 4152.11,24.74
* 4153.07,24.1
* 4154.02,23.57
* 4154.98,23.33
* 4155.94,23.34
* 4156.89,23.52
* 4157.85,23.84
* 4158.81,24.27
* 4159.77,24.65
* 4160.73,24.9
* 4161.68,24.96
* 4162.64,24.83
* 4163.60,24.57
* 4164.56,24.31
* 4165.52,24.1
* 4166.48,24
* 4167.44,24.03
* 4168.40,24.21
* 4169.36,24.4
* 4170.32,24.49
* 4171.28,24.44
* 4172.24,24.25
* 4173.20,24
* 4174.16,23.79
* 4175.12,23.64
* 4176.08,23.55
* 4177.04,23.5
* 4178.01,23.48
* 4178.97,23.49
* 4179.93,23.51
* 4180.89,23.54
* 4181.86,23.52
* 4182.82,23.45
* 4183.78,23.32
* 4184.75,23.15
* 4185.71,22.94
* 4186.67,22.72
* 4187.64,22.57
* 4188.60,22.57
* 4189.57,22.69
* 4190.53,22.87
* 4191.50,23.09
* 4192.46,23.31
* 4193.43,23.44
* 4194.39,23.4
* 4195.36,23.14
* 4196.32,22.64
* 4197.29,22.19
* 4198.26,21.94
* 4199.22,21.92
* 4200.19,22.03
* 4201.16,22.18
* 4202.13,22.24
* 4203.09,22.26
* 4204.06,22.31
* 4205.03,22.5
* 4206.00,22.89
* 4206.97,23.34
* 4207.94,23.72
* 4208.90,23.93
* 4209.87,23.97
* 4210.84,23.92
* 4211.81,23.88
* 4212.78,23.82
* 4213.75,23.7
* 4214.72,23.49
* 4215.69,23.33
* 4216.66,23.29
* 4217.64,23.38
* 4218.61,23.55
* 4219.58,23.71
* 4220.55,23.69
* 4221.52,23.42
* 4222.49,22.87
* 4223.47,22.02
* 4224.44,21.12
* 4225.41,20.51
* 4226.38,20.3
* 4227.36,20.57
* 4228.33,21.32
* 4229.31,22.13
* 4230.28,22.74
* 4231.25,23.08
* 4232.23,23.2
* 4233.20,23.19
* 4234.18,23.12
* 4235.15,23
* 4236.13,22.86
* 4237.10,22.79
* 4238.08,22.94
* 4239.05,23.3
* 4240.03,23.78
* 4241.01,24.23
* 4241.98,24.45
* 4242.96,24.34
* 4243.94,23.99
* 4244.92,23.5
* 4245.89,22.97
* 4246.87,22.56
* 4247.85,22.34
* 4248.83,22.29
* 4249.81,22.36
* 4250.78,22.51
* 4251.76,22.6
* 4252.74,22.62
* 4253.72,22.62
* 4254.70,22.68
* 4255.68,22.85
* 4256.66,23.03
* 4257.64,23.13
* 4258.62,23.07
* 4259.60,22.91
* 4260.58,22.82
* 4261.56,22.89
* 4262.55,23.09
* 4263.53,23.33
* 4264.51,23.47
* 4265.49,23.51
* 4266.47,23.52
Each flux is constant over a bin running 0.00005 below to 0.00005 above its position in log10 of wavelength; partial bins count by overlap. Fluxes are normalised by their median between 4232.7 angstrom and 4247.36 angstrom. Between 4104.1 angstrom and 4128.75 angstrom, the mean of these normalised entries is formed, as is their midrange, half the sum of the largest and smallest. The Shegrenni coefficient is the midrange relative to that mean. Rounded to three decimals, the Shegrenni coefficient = 0.956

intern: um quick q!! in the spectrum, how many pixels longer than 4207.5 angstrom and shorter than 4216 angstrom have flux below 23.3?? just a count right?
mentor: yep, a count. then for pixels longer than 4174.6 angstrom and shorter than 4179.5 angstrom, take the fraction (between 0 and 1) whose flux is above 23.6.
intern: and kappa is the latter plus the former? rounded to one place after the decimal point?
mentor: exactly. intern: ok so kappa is 0.2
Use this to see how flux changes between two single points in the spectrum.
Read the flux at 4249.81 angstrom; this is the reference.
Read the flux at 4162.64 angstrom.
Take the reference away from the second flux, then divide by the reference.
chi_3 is 0.11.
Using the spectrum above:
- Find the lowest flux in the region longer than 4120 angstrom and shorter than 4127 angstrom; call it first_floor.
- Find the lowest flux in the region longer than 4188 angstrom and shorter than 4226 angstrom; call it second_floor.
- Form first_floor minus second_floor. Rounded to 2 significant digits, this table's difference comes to 2.6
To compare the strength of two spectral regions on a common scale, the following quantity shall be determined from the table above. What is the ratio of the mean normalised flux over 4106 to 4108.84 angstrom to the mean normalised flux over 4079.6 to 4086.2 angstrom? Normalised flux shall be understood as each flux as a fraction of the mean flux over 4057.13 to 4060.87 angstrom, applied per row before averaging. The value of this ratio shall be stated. 0.96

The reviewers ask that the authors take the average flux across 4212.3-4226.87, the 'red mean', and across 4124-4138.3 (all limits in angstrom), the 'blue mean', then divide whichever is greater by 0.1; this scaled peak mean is 240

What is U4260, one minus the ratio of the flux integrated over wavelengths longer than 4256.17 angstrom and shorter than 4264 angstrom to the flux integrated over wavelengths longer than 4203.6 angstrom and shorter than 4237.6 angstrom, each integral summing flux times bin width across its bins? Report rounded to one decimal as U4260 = 0.8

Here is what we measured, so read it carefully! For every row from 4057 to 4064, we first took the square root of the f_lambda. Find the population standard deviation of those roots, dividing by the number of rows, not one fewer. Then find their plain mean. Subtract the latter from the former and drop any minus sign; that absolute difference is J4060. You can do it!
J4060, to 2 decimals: 4.78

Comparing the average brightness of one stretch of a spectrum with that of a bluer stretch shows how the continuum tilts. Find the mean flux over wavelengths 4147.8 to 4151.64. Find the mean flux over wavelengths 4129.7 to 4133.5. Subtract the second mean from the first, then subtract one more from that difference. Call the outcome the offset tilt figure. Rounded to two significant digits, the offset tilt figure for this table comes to 1.2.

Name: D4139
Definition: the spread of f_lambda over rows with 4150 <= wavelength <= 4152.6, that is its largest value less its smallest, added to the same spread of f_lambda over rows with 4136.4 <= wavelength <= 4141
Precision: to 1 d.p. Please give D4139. 1.6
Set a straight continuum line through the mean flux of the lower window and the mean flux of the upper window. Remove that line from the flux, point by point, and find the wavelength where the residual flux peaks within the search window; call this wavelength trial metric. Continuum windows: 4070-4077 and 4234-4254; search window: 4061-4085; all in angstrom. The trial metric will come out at 4076.33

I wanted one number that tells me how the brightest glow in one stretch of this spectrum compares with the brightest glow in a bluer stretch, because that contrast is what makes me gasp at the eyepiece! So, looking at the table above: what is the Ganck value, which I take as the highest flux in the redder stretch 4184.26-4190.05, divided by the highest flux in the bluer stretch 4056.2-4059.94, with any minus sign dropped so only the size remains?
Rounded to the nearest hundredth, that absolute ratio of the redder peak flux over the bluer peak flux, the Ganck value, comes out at 0.98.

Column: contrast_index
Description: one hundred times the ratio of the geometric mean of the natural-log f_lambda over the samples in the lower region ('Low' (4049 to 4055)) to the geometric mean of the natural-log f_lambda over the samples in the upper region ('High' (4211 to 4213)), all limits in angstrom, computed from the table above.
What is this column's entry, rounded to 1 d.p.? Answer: 99.7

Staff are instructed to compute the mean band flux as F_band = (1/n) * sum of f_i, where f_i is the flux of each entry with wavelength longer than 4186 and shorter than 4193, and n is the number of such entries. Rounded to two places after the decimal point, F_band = 22.83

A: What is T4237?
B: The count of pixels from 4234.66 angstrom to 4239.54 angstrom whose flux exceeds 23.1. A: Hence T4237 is 1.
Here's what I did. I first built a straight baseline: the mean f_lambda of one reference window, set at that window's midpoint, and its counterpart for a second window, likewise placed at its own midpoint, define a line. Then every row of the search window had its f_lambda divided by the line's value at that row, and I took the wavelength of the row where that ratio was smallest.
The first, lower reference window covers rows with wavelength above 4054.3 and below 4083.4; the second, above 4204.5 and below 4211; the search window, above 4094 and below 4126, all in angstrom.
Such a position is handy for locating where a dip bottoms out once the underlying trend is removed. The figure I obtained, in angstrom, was 4100.80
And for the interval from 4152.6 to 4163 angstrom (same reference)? 4154.98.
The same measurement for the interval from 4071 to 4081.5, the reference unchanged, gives 4081.02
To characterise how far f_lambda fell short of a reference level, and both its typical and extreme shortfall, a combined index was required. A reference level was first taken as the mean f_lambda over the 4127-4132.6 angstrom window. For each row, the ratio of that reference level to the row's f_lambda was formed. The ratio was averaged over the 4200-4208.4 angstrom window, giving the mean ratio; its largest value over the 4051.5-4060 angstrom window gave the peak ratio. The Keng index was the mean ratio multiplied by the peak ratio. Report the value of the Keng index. 1.08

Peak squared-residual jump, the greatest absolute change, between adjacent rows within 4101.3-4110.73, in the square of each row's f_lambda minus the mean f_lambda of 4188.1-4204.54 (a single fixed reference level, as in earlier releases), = 8.3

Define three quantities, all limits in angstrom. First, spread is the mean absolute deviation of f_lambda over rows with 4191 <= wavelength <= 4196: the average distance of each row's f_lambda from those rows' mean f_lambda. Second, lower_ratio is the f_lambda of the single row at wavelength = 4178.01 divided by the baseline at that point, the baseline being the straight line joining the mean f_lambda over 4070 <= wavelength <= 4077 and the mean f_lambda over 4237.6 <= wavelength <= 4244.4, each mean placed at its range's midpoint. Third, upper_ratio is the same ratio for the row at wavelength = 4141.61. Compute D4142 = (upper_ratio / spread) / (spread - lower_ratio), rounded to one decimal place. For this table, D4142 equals -9.0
